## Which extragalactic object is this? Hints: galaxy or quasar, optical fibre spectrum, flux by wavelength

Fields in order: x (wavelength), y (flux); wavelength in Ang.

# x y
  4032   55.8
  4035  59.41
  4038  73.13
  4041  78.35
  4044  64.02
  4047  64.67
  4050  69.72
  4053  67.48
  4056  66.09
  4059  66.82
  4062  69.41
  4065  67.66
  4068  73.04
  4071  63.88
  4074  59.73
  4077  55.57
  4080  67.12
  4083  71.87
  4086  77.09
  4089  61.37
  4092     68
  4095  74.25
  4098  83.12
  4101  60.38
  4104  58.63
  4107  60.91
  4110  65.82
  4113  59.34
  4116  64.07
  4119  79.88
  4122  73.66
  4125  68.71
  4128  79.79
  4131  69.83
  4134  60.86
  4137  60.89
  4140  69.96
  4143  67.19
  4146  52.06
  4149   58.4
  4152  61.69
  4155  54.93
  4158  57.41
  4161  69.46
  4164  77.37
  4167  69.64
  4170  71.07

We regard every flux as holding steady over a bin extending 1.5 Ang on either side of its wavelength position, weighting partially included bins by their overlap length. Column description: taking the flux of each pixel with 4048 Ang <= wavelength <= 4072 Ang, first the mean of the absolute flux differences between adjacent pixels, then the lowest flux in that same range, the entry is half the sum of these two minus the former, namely 30.3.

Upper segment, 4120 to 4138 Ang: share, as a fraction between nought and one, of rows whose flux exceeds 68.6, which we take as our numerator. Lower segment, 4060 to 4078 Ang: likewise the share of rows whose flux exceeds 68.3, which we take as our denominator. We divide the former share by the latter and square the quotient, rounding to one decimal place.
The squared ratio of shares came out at 4.0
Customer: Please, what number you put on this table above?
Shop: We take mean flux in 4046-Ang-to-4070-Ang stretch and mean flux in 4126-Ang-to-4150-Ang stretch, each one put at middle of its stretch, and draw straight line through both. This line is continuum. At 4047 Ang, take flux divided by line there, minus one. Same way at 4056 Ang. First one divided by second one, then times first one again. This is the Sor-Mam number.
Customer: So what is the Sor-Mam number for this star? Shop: -0.10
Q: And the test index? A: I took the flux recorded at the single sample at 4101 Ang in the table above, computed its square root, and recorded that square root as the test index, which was 7.8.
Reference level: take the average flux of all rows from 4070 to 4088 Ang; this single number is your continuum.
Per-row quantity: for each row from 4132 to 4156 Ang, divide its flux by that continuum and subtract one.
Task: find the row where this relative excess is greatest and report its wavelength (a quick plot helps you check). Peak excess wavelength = 4140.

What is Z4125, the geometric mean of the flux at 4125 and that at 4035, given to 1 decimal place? 63.9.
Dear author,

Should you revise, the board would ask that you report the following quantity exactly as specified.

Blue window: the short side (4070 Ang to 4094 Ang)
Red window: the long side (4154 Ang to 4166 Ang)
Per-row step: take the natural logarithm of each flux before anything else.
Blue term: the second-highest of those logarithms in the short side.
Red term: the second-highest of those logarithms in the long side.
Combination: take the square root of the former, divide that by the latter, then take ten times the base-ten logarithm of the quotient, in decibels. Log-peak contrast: -3.120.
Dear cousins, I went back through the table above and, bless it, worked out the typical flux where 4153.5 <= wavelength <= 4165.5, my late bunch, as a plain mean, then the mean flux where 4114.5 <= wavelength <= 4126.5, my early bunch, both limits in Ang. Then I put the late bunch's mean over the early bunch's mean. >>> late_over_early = 0.905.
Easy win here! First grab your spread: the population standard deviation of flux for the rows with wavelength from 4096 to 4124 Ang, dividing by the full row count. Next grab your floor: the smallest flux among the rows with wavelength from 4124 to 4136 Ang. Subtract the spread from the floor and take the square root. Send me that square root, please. 7.22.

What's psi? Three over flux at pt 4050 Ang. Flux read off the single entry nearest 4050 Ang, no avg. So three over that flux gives 0.043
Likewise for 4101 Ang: 0.050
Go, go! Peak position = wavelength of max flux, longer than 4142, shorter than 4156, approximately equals 4143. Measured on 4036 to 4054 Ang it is 4041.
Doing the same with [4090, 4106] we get 4098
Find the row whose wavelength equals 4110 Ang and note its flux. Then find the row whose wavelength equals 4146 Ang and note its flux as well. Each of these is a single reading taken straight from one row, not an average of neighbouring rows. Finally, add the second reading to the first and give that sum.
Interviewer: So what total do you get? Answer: 118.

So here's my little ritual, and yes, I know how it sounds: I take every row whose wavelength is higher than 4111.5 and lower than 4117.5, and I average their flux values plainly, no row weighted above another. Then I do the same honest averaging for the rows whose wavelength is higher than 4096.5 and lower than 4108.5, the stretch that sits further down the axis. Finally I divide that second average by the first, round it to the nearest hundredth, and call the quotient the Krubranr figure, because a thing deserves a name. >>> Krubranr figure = 1.07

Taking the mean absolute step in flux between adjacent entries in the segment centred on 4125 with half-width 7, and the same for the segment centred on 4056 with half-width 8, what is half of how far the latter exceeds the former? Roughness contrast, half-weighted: -3.2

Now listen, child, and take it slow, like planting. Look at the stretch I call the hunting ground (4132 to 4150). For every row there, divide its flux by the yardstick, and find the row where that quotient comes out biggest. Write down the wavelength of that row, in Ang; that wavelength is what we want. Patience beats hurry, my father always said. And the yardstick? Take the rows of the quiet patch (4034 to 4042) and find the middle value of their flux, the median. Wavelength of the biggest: 4140 Ang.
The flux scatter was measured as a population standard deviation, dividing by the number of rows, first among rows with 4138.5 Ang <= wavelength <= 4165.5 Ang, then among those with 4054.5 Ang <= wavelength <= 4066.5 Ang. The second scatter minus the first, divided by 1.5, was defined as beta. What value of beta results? -4.4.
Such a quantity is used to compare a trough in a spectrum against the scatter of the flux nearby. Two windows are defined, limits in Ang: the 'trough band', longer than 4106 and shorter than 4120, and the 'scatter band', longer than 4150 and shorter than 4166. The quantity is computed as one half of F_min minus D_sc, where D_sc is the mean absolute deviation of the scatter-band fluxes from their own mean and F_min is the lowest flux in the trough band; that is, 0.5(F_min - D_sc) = 26.0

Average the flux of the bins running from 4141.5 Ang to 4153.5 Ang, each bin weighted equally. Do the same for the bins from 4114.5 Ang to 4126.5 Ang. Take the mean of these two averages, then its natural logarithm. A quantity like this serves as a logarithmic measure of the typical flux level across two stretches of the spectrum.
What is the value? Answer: 4.19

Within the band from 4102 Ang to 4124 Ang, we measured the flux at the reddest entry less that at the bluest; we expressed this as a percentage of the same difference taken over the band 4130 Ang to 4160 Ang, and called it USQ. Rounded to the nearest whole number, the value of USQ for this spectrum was -121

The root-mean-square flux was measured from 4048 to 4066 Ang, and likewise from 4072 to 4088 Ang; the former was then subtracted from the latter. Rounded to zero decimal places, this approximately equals -1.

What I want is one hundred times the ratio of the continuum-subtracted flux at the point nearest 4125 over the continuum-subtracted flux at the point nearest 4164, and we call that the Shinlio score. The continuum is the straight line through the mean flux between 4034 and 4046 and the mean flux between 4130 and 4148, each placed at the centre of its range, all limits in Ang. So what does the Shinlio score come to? 30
